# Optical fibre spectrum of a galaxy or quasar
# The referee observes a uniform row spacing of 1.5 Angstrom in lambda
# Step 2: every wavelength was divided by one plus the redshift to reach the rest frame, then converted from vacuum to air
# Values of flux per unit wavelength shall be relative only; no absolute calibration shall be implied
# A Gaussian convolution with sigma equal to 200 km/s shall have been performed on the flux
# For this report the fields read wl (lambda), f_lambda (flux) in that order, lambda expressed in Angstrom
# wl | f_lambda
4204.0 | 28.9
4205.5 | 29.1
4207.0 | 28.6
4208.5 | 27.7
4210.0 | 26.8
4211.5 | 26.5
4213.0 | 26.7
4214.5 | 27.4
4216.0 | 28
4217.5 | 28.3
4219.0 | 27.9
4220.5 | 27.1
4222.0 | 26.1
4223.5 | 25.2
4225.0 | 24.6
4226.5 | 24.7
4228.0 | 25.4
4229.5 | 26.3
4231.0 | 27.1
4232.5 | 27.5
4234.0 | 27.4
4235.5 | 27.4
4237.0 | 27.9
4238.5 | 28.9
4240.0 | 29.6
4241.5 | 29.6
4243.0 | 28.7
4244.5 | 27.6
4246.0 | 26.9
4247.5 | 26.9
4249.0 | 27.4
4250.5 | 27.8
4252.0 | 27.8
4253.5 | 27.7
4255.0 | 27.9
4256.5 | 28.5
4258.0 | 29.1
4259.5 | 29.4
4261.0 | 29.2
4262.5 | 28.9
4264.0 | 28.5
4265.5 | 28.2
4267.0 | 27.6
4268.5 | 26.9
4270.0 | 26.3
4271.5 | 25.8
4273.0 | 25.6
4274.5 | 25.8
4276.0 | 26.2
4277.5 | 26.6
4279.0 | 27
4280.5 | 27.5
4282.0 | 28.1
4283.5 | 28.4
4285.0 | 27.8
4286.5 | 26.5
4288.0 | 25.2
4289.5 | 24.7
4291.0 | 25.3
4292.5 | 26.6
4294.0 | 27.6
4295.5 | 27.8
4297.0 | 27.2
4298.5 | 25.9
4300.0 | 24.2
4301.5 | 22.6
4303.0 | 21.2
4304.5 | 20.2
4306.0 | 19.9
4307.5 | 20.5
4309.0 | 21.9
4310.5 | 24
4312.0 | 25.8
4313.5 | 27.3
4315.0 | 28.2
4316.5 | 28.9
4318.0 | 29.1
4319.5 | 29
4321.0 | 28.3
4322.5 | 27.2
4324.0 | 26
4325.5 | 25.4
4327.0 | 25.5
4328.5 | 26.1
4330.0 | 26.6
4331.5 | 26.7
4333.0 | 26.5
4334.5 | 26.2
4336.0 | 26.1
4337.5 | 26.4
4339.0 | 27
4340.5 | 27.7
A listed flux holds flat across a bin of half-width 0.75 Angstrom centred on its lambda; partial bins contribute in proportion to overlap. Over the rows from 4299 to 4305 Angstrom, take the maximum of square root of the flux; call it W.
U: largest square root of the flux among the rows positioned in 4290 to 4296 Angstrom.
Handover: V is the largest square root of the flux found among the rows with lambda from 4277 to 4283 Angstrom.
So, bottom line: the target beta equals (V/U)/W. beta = 0.204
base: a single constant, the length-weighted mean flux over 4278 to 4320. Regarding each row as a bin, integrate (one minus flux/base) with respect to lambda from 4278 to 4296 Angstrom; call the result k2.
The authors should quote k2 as -0.85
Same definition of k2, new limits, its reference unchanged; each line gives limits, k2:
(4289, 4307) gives 0.89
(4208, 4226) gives -0.82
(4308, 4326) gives -0.74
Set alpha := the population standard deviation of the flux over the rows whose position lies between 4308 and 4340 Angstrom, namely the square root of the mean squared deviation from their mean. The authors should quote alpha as 1.6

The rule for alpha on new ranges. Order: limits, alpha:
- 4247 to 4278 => 1.2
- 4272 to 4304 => 1.8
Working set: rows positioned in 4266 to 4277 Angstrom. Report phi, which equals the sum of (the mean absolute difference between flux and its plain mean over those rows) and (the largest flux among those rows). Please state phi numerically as 28.1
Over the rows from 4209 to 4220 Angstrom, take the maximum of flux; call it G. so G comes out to 28.3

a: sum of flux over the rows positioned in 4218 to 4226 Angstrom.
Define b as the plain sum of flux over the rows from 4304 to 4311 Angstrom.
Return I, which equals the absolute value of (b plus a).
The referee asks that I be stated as 237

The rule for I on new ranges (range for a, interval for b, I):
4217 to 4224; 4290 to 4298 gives 269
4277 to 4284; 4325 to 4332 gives 268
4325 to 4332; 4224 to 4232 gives 258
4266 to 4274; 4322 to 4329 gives 262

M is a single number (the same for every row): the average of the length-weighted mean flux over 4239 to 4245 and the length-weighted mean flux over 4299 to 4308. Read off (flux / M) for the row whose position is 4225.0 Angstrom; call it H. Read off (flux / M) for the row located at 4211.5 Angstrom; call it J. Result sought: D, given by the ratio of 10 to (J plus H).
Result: 4.94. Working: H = 0.97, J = 1.05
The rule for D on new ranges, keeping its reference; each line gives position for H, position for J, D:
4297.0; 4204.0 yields 4.50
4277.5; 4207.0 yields 4.58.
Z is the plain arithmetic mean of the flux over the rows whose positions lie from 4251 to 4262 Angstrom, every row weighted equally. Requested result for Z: 29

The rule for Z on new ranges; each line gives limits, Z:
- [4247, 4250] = 27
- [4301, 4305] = 21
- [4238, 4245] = 29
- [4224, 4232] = 26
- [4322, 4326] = 26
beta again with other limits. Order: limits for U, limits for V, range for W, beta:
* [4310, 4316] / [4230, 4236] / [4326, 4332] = 0.191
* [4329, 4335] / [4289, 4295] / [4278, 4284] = 0.191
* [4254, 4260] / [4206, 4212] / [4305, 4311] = 0.201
